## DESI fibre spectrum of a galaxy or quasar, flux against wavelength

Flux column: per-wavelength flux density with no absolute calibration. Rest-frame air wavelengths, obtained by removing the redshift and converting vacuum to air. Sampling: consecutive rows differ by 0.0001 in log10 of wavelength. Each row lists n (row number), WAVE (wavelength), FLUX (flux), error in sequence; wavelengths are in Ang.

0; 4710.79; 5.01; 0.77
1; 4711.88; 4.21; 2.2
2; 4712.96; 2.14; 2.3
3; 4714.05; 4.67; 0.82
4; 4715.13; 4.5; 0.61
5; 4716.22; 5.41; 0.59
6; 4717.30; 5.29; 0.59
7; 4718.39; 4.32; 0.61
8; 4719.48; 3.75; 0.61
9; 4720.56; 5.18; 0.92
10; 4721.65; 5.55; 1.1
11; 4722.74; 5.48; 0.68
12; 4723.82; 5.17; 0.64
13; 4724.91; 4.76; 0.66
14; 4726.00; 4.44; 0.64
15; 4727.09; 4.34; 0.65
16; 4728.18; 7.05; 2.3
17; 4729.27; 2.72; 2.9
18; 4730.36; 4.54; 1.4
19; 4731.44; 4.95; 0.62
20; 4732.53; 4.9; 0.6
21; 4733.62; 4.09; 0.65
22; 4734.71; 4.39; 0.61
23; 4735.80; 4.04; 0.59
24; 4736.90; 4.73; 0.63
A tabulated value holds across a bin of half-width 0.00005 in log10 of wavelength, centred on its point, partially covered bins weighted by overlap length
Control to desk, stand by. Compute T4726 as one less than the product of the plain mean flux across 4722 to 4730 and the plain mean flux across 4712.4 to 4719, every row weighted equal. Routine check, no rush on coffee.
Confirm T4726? 20.3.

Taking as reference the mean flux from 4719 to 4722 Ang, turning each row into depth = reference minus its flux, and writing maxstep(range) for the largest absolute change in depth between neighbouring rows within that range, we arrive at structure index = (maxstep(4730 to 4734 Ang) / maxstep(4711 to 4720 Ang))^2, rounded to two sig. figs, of 0.10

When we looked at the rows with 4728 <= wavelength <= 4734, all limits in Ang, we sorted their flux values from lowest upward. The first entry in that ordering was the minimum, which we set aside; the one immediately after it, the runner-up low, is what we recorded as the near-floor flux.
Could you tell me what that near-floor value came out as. 4.09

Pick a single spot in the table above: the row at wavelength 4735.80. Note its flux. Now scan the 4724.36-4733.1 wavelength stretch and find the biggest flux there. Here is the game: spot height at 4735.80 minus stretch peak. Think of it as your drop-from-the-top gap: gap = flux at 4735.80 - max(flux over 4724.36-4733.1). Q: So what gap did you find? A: -3.0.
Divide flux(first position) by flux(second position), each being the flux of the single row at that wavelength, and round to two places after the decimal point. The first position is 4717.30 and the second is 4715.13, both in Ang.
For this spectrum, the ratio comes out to 1.18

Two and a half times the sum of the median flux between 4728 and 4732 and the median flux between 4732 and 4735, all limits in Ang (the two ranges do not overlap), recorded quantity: 22.8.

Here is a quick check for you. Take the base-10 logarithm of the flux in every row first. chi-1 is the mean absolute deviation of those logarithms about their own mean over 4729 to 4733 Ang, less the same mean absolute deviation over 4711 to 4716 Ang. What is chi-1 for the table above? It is -0.027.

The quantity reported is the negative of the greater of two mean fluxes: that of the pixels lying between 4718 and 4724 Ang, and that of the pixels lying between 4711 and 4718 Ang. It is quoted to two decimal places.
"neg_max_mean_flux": -4.91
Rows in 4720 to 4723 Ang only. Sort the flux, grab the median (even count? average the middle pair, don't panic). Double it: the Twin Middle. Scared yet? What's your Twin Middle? 11.0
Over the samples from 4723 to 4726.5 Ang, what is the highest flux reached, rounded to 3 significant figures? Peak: 5.17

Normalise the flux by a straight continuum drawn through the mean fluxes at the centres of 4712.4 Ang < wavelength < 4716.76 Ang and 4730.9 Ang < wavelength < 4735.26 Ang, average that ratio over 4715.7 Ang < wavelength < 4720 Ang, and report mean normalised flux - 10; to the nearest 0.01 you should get -8.90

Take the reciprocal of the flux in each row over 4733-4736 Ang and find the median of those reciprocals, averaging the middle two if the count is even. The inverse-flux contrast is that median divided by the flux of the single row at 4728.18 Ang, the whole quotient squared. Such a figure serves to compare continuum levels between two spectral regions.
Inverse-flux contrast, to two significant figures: 0.0012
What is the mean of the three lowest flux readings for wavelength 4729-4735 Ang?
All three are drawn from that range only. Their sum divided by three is 3.73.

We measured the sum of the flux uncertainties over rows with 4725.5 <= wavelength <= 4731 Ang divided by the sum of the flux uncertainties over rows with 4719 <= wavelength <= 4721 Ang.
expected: 5.2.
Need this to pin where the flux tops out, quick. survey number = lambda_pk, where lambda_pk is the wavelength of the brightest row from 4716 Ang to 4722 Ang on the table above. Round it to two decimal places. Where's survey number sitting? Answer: 4721.65 Ang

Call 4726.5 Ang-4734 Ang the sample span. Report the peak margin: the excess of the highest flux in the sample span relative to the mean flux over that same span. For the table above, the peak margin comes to 2.4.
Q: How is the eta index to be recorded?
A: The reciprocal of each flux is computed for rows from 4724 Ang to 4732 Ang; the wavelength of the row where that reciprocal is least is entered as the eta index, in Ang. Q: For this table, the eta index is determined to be 4728.18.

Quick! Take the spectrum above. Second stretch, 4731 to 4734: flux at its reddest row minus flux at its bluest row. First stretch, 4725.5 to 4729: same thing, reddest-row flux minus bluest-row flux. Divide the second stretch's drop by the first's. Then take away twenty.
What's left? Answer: -20.3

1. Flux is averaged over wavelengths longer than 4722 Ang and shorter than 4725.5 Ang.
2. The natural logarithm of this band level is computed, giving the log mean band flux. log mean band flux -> 1.64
